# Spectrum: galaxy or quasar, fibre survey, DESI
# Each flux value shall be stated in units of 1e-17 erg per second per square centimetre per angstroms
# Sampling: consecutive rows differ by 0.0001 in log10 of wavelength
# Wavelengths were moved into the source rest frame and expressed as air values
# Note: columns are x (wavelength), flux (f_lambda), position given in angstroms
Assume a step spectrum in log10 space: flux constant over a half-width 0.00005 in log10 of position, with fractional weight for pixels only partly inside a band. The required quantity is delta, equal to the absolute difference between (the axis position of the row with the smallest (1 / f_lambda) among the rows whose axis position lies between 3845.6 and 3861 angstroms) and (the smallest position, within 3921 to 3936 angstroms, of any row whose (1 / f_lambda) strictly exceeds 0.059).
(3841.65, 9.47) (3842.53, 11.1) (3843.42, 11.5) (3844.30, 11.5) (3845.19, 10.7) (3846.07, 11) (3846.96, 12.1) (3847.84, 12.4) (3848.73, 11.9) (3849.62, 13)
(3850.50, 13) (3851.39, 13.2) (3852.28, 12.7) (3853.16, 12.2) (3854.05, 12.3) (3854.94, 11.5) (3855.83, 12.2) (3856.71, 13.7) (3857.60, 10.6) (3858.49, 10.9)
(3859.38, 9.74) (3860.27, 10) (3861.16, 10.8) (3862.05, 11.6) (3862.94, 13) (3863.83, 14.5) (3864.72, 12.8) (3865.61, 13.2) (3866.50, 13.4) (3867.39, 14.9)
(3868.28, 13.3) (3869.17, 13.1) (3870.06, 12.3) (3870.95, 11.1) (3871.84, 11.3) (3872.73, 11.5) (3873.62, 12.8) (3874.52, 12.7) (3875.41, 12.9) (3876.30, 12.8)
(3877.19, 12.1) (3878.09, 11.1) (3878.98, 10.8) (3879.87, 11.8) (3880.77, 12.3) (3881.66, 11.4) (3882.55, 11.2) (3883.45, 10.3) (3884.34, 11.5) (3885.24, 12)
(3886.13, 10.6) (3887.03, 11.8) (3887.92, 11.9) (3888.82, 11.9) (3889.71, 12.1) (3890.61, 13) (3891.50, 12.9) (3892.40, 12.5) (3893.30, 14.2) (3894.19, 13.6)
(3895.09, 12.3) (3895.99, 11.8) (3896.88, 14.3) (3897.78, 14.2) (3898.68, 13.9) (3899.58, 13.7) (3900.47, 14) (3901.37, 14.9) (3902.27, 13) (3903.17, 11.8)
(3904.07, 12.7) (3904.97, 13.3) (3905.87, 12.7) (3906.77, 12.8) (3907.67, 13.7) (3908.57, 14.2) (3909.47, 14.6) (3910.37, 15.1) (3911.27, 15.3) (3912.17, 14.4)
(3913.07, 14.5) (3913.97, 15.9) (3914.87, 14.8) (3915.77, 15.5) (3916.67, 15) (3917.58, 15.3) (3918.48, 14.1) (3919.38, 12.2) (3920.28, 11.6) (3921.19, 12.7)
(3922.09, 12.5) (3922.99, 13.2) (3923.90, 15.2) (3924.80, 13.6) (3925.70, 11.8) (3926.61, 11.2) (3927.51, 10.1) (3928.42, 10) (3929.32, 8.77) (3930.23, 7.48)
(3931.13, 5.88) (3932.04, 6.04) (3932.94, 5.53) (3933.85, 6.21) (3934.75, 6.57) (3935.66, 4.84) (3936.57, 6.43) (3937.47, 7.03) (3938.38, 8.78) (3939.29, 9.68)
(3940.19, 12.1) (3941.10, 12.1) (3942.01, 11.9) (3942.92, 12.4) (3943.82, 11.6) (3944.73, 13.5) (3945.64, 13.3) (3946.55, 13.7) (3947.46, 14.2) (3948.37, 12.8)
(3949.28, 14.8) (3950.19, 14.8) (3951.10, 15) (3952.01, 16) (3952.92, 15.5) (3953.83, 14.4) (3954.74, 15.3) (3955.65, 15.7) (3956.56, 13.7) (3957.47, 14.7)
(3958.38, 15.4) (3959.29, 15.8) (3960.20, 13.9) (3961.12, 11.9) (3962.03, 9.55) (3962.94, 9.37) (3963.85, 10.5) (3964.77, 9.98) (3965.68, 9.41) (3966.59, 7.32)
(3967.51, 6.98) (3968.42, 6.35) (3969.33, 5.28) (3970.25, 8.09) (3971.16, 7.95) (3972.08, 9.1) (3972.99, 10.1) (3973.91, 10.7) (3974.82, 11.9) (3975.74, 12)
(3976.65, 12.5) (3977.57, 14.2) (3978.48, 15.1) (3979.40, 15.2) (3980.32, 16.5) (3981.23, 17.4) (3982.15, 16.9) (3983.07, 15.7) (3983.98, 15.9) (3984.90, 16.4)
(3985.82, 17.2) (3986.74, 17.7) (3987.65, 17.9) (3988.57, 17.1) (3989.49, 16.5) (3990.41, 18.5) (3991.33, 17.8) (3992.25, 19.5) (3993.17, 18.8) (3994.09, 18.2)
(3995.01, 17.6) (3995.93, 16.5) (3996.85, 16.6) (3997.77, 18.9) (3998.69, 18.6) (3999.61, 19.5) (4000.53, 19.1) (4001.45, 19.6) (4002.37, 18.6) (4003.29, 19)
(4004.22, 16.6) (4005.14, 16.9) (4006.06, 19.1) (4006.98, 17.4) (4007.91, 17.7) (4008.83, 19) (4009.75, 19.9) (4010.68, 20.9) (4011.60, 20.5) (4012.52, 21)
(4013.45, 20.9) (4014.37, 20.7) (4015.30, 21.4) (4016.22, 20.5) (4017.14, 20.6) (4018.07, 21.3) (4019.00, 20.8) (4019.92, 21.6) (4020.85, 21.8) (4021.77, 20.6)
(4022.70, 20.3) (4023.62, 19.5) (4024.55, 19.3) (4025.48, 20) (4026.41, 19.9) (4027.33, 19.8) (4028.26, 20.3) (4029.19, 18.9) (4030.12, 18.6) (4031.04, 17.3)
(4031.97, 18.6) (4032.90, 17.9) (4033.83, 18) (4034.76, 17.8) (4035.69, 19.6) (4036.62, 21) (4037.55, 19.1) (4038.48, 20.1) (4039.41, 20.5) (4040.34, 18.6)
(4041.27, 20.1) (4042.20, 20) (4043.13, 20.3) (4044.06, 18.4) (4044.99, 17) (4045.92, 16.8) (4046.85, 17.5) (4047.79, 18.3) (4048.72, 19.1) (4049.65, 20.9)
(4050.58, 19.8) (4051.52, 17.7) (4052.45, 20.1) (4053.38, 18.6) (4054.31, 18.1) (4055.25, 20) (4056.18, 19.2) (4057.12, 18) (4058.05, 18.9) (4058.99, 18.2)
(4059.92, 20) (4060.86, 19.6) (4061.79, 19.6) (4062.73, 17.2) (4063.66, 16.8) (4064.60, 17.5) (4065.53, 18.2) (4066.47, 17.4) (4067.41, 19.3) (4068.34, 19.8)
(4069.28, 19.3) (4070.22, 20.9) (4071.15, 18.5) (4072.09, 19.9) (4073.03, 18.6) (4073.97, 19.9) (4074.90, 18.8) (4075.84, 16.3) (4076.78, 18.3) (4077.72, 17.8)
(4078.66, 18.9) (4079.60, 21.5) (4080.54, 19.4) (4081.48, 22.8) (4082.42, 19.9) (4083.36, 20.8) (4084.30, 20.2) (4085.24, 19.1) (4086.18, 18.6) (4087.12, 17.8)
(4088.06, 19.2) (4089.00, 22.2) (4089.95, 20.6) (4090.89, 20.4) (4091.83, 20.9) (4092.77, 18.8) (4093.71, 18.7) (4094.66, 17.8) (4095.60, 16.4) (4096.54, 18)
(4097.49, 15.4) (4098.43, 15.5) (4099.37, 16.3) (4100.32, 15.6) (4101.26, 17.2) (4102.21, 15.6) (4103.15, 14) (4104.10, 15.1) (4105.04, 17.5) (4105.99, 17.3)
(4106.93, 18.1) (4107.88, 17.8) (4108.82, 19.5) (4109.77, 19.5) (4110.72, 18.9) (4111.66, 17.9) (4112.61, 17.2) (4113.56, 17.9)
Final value 64.5 angstroms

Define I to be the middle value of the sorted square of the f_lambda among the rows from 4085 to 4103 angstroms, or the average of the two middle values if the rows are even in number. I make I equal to 324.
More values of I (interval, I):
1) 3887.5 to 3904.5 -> 169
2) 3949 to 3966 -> 216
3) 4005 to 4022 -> 424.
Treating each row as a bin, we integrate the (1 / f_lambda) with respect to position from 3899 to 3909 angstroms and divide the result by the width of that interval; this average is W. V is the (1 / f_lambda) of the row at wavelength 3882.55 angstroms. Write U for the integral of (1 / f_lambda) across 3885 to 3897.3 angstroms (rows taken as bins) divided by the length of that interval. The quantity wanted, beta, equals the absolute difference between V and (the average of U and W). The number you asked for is 0.011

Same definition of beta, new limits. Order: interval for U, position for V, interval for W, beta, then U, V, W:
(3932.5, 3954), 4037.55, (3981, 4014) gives 0.025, 0.10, 0.052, 0.055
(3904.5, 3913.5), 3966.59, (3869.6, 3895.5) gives 0.059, 0.07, 0.137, 0.084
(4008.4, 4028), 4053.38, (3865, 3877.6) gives 0.010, 0.05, 0.054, 0.079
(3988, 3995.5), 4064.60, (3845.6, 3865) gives 0.013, 0.06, 0.057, 0.084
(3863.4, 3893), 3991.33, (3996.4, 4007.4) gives 0.012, 0.08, 0.056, 0.055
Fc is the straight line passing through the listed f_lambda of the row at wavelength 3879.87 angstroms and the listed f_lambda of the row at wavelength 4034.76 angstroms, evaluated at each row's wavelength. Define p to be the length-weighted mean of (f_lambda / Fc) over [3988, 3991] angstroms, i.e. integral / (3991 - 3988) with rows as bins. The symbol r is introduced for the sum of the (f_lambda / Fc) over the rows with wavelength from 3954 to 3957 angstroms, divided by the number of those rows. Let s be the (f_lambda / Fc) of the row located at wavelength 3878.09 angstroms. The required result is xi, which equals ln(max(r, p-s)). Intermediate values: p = 1.08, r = 1.01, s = 0.95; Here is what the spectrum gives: 0.01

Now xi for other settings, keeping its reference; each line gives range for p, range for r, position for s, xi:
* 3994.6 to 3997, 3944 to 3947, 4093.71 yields -0.06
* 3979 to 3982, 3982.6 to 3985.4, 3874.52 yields 0.01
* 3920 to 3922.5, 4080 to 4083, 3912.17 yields 0.05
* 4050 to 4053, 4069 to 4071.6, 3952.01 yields 0.02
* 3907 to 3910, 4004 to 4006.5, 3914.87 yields 0.05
